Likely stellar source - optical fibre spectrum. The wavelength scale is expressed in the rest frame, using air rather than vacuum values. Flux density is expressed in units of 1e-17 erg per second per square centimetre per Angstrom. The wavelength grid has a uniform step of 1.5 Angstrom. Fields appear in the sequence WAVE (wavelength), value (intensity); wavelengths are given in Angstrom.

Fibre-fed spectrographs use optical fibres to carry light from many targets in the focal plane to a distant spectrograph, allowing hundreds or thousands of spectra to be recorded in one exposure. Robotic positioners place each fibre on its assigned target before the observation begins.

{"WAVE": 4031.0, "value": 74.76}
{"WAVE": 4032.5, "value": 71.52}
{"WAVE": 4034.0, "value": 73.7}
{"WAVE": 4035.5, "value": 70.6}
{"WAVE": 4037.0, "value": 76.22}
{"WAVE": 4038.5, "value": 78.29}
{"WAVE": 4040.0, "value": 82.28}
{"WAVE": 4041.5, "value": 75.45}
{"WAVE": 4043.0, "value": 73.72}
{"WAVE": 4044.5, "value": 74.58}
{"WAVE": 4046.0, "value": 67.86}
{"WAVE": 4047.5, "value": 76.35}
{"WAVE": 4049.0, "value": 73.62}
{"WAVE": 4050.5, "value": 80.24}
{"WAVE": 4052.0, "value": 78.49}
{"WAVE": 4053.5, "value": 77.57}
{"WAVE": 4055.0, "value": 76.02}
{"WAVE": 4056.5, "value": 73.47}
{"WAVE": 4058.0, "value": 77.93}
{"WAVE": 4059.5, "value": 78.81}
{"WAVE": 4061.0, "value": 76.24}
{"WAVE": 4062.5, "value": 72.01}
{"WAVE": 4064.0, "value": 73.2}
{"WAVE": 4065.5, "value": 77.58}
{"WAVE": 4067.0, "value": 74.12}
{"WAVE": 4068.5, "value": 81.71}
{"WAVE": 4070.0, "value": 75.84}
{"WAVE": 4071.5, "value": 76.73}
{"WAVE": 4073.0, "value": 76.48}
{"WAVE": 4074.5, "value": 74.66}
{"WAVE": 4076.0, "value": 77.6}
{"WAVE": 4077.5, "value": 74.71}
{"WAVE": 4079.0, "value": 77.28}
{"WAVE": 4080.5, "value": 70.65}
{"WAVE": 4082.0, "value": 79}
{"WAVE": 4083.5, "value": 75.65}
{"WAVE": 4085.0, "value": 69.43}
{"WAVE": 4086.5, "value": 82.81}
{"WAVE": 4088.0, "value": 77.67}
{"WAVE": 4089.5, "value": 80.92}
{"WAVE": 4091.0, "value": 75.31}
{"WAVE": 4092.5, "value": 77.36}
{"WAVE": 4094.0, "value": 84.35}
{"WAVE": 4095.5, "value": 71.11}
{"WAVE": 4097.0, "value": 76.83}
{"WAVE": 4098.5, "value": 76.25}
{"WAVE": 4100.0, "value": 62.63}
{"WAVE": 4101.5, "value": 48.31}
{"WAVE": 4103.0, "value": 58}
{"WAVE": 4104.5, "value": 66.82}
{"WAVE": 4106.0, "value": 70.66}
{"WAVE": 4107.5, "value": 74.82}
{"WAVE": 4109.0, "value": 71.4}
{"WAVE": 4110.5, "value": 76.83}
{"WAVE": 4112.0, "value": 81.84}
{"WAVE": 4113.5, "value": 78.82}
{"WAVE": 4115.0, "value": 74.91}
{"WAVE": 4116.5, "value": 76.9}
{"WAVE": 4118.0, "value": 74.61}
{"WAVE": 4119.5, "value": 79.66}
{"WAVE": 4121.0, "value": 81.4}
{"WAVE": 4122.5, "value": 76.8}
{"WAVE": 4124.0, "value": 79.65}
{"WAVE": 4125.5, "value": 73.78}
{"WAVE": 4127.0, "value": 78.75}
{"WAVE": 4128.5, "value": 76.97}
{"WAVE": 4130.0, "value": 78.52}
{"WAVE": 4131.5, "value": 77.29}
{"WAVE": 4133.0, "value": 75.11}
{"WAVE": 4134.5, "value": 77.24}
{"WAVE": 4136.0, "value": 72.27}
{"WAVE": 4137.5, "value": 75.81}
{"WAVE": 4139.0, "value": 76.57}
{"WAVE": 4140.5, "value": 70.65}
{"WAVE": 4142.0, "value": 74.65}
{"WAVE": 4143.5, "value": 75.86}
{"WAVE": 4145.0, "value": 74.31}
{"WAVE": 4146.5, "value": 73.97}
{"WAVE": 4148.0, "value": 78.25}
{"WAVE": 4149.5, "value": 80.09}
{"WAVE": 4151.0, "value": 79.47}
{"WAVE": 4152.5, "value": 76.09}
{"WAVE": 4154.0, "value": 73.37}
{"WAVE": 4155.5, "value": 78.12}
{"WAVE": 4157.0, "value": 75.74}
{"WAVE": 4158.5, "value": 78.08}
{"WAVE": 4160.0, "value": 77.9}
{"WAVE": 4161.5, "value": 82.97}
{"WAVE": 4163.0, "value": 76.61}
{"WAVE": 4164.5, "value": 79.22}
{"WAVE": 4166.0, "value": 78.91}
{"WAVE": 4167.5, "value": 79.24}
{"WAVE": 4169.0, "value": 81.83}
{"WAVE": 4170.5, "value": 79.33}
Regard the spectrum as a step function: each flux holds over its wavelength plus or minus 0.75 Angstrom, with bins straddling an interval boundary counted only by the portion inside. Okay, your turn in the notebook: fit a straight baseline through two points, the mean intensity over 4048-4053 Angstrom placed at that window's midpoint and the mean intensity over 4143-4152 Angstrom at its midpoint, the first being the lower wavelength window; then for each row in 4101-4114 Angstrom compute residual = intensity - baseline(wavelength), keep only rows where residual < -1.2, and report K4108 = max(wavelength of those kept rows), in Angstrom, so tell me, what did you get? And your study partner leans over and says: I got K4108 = 4109.0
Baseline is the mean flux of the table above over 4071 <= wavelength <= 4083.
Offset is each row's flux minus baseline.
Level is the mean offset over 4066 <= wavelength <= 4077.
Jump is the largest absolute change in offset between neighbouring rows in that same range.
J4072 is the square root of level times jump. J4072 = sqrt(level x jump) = 2.5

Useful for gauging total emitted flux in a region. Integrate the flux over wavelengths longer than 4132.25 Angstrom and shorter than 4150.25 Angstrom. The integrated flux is 1357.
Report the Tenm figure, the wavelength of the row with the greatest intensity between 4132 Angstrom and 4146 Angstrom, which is 4134.5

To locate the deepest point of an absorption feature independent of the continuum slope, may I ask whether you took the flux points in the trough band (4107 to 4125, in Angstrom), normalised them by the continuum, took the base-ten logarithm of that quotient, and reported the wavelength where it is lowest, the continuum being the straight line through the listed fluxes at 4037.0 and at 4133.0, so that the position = 4109.0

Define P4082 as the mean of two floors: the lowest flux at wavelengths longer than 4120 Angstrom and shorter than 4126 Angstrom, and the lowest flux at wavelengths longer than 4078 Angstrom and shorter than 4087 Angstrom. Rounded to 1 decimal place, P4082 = 71.6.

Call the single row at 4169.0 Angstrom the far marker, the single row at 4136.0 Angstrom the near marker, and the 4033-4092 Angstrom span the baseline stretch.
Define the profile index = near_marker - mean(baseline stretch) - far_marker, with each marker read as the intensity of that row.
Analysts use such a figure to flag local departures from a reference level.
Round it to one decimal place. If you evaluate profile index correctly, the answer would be -85.6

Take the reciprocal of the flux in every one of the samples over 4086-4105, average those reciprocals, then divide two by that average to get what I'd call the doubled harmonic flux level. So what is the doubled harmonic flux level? 141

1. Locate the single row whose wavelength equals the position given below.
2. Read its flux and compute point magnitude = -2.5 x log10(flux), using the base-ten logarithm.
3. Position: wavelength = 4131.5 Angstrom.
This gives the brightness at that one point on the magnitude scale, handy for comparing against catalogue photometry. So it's -4.72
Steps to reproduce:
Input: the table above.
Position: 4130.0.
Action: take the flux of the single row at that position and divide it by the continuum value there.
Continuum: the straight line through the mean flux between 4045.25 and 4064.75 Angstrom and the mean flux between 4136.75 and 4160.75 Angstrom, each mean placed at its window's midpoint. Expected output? 1.03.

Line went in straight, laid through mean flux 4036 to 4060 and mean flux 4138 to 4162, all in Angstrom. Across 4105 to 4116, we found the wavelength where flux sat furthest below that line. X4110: 4106.0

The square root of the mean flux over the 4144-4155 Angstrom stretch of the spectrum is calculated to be 8.75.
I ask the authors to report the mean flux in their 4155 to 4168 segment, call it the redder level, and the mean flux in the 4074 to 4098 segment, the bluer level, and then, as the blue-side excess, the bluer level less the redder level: -1.9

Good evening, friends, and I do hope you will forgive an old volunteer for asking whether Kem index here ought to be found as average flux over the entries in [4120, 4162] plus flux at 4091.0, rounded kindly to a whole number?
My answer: 152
